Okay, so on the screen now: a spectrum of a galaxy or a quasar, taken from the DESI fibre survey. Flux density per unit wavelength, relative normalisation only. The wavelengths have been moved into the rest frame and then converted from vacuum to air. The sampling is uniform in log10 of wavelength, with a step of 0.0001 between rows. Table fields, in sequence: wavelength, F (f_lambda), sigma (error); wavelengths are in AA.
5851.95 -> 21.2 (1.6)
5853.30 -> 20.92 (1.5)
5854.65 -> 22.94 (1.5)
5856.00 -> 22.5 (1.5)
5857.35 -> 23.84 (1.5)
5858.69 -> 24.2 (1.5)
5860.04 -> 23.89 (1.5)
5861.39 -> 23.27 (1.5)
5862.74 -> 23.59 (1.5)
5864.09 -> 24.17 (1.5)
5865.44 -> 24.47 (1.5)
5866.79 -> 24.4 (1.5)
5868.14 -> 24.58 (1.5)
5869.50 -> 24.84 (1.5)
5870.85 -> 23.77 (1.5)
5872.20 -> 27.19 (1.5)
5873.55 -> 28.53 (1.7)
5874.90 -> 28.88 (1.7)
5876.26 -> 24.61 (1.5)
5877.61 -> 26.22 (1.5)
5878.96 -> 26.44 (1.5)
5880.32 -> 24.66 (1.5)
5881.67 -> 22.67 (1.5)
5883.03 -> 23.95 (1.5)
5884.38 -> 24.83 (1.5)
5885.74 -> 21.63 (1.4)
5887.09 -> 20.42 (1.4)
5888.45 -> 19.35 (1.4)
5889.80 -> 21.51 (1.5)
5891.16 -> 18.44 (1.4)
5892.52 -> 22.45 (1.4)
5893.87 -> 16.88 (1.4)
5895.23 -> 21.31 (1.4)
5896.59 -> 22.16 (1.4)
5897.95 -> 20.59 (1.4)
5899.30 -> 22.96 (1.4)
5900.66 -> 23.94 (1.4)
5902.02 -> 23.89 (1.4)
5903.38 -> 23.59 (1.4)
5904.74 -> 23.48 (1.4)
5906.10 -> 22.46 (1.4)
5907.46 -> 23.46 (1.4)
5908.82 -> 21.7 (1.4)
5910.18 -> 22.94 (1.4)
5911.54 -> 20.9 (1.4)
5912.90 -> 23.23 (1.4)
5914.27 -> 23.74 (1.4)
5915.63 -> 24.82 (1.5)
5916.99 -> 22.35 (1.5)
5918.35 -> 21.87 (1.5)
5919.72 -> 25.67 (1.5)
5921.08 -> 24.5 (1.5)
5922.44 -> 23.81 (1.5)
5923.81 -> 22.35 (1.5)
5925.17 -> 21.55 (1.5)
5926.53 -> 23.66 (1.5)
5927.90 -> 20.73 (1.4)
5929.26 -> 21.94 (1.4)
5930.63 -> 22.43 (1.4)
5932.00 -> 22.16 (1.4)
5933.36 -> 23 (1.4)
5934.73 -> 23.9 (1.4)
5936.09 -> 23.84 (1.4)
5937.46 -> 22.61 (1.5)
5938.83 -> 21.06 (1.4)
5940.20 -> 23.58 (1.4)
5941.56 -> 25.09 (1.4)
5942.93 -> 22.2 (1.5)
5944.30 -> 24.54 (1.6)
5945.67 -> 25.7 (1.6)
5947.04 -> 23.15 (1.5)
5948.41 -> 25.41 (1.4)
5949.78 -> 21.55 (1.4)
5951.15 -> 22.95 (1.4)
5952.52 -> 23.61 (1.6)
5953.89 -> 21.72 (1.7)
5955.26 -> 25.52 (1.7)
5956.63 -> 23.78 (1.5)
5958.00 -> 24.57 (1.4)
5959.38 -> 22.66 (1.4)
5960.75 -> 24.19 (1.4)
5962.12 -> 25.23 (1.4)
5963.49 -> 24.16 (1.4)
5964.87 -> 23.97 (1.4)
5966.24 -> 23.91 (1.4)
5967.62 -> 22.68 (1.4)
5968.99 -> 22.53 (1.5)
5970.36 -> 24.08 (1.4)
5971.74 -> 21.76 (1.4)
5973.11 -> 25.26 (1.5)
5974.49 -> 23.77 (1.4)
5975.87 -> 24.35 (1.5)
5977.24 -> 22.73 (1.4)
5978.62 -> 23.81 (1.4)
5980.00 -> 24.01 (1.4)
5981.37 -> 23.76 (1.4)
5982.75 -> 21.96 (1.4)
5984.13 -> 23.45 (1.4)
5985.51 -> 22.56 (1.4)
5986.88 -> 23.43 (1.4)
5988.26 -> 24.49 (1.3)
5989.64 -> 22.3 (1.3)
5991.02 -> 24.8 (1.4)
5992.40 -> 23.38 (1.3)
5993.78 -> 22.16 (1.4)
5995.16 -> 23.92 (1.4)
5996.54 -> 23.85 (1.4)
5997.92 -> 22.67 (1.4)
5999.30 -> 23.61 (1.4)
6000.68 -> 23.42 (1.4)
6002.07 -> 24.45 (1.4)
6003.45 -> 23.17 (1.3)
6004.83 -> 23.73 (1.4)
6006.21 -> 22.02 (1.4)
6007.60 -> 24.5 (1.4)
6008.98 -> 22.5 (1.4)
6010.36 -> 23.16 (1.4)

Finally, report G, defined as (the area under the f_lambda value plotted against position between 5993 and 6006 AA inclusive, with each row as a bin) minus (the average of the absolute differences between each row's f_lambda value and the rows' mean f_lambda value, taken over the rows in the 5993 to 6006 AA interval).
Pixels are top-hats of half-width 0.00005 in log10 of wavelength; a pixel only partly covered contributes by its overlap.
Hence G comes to 304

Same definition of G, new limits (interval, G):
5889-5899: 204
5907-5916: 205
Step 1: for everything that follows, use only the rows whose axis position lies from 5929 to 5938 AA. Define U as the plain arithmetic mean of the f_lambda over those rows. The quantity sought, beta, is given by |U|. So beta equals 22.8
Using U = 22.8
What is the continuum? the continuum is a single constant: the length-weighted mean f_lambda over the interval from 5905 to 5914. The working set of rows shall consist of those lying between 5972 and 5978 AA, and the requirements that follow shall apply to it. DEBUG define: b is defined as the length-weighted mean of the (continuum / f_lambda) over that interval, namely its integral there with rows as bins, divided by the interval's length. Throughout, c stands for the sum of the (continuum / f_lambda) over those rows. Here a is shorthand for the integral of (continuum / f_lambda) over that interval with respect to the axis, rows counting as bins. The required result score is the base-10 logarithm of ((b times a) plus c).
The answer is 0.96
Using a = 6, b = 0.946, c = 3.8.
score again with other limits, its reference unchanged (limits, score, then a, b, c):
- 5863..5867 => 0.79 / 4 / 0.930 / 2.8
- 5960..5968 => 1.10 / 8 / 0.938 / 5.6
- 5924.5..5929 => 0.90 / 5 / 1.030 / 3.1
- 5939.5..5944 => 0.84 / 4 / 0.954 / 2.9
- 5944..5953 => 1.17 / 9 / 0.949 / 6.6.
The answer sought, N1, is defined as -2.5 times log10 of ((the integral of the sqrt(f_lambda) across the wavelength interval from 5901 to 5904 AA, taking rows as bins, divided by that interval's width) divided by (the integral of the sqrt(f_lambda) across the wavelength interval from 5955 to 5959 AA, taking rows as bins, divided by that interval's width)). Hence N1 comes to 0.013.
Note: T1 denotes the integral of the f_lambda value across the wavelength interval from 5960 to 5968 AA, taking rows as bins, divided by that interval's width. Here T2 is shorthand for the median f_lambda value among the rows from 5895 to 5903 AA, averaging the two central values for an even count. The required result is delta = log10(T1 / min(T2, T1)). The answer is 0.028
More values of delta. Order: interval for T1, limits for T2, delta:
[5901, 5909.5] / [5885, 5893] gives 0.043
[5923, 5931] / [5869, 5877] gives 0.000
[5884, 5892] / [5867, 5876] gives 0.000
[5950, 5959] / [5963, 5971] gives 0.000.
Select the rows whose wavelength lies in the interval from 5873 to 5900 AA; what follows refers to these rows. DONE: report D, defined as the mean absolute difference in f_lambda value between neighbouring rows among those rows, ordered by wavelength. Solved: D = 2.2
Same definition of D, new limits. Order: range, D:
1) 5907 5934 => 1.5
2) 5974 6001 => 1.1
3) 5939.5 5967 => 1.7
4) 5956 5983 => 1.2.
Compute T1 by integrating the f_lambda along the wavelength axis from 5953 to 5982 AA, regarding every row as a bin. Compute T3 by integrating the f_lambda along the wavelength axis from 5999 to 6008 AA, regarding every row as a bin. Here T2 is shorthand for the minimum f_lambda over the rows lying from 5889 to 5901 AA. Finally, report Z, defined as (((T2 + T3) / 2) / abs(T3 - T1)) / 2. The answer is 0.1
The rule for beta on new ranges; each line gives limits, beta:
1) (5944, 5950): 24.1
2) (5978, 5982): 23.9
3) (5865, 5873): 24.9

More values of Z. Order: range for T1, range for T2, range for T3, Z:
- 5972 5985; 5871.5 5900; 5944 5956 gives 3.5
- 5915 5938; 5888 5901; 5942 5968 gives 1.8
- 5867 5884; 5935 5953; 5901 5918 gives 2.5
